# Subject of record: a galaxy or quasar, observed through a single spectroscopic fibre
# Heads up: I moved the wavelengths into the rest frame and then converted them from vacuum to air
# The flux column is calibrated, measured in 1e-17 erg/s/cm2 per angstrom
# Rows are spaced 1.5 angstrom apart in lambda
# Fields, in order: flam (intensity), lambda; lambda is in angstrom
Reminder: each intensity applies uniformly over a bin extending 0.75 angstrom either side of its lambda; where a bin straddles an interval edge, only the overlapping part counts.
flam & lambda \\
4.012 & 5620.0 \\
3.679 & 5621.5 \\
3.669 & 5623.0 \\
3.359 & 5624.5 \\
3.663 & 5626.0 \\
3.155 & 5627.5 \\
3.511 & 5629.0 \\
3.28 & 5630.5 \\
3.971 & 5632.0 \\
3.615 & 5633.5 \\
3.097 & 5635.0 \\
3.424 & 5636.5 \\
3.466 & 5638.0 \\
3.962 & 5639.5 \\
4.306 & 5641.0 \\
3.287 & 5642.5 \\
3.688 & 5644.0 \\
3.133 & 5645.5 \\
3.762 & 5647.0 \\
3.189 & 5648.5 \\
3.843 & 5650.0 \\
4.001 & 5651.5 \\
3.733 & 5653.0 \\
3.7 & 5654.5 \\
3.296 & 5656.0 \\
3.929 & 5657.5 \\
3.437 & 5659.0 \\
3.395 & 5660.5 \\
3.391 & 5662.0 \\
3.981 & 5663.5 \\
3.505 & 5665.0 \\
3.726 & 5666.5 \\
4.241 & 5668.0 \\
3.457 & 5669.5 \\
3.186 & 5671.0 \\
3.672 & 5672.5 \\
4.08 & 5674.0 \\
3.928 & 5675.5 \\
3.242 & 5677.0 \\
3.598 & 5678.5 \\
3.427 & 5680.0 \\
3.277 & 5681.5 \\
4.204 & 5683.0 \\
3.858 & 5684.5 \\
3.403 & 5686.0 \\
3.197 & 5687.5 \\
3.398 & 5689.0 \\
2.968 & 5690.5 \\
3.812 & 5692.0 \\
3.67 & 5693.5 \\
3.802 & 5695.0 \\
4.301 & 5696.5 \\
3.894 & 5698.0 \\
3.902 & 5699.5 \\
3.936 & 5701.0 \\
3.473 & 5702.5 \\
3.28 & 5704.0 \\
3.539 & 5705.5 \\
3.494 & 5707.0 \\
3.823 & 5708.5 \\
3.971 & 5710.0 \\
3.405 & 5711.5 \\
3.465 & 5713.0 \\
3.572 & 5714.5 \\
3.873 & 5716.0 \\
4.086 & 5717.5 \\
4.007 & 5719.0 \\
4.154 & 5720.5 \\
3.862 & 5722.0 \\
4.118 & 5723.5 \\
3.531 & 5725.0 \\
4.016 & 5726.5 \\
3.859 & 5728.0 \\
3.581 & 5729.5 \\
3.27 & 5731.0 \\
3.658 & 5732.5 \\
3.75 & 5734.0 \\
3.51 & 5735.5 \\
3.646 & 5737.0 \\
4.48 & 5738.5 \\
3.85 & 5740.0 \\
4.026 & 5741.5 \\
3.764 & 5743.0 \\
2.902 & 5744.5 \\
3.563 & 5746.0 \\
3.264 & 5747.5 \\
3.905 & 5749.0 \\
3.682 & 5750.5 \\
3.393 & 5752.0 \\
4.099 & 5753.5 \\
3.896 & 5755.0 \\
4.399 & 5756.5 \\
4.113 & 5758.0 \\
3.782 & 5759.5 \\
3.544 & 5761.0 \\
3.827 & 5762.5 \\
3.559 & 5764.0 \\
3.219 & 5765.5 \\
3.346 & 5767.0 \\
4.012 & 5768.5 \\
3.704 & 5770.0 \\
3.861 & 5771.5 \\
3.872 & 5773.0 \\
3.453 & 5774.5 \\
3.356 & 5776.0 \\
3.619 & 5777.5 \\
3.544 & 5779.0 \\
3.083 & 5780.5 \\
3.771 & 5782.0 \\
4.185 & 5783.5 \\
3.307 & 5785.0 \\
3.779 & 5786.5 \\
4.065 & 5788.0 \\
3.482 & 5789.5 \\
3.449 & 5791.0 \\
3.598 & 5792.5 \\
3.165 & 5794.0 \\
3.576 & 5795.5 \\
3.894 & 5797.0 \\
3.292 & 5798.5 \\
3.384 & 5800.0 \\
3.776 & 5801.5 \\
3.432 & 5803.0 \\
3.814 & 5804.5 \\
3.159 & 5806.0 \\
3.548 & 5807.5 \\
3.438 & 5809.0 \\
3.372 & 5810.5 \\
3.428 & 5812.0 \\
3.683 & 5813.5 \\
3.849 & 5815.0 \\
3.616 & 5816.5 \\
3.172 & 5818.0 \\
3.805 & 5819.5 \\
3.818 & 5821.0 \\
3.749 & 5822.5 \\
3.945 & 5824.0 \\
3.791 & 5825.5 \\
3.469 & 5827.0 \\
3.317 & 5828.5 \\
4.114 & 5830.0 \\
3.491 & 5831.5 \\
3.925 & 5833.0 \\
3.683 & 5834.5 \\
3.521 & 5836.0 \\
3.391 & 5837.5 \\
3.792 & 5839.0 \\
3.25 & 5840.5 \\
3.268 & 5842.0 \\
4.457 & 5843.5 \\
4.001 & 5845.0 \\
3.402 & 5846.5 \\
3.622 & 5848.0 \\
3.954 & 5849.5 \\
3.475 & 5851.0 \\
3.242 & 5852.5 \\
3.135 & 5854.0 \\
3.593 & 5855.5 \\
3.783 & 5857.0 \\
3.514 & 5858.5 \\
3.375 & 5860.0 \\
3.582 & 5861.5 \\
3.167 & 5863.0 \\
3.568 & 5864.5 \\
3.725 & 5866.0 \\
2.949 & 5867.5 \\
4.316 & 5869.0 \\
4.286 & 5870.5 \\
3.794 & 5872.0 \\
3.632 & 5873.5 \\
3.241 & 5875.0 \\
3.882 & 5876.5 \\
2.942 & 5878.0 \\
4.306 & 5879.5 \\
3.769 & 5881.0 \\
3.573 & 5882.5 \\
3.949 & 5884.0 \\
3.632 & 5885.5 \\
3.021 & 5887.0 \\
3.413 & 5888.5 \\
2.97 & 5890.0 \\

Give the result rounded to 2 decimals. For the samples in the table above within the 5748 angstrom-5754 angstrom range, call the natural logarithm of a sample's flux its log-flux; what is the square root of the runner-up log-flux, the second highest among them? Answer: 1.17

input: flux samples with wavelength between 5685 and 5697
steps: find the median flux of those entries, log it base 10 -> 0.549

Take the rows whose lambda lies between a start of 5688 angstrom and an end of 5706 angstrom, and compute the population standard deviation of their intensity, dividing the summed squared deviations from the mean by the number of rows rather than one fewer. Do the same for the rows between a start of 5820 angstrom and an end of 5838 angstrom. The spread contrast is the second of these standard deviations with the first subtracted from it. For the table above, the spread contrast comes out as -0.10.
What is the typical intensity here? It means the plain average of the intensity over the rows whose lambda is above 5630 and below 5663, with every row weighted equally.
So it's 3.59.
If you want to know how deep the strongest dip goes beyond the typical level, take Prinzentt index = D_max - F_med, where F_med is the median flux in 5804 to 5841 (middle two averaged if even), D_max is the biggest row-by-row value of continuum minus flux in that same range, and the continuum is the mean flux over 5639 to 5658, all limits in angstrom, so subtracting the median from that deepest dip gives -3.10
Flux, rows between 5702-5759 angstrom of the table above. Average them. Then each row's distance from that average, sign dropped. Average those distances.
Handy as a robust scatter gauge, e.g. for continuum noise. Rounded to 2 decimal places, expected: 0.27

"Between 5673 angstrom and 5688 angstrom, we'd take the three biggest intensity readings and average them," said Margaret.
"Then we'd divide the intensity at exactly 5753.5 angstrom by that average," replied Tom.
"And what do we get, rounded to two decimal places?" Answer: 1.01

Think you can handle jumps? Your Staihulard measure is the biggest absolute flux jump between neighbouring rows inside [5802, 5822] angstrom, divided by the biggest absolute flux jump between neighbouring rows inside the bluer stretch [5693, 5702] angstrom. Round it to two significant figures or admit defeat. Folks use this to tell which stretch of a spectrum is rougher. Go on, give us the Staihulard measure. 1.3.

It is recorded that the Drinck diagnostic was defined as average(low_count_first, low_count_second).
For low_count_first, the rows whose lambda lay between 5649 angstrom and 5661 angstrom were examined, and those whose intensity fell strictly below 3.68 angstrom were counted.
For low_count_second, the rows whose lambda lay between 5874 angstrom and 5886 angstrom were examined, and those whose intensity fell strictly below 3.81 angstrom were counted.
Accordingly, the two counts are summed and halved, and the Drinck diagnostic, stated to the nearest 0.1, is 4.0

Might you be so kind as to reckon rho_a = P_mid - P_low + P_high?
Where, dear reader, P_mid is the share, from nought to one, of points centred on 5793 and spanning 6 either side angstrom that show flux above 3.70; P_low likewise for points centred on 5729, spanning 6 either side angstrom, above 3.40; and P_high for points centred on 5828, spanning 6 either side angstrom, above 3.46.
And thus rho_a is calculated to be 0.25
